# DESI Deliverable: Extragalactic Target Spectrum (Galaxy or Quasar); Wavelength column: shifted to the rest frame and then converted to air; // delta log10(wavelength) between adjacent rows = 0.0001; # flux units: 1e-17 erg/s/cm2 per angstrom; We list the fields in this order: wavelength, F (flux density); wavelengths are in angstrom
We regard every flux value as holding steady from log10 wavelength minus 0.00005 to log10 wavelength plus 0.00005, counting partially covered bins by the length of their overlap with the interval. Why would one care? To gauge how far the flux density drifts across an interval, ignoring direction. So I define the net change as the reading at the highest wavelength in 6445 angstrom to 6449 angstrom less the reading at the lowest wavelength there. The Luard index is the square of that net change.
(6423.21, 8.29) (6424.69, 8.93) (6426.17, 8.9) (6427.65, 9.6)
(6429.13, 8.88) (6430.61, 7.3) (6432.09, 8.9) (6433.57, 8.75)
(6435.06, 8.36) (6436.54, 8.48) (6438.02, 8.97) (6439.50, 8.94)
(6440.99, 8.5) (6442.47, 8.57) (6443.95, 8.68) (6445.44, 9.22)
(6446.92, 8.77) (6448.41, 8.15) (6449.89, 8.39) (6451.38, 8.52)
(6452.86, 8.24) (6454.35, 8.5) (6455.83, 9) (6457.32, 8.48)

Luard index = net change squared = 1.1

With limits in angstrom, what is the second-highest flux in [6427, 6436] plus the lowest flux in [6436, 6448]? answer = 17.4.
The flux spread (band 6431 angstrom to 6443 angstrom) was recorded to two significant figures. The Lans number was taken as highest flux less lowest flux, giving 0.61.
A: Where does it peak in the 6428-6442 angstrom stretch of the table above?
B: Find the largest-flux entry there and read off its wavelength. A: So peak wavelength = 6438.02 angstrom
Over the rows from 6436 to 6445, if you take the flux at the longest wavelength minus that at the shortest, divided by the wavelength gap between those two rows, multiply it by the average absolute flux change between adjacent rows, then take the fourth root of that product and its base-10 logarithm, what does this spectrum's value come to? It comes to -0.55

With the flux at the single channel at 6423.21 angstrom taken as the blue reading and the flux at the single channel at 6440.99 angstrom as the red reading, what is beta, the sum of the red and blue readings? 16.8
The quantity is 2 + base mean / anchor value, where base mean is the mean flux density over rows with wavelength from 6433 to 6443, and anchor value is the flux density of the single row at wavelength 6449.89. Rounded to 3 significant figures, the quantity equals 3.03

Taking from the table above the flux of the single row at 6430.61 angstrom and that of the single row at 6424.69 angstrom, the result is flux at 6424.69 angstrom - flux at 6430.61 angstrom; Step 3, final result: 1.6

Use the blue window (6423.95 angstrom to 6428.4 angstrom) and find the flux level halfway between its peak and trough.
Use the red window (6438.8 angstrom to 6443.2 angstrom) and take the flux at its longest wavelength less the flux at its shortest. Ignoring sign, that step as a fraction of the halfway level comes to 0.040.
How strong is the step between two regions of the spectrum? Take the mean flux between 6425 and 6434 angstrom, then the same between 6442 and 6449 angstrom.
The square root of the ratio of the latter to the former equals 1.00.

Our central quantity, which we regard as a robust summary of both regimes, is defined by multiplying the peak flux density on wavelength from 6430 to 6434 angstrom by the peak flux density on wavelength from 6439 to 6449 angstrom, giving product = 82.1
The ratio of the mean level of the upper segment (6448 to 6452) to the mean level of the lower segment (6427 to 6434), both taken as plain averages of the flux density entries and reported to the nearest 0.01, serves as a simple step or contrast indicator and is 0.96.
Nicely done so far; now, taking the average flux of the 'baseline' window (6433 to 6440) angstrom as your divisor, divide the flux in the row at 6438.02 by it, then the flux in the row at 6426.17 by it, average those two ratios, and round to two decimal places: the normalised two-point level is 1.03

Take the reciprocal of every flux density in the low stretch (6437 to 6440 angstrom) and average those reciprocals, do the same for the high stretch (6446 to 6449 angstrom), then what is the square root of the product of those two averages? 0.115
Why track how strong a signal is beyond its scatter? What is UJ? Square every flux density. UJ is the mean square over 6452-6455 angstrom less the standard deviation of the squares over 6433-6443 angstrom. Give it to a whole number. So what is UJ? 66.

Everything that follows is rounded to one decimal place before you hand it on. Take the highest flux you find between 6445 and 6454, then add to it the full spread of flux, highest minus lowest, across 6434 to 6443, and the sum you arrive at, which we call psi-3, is 9.8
